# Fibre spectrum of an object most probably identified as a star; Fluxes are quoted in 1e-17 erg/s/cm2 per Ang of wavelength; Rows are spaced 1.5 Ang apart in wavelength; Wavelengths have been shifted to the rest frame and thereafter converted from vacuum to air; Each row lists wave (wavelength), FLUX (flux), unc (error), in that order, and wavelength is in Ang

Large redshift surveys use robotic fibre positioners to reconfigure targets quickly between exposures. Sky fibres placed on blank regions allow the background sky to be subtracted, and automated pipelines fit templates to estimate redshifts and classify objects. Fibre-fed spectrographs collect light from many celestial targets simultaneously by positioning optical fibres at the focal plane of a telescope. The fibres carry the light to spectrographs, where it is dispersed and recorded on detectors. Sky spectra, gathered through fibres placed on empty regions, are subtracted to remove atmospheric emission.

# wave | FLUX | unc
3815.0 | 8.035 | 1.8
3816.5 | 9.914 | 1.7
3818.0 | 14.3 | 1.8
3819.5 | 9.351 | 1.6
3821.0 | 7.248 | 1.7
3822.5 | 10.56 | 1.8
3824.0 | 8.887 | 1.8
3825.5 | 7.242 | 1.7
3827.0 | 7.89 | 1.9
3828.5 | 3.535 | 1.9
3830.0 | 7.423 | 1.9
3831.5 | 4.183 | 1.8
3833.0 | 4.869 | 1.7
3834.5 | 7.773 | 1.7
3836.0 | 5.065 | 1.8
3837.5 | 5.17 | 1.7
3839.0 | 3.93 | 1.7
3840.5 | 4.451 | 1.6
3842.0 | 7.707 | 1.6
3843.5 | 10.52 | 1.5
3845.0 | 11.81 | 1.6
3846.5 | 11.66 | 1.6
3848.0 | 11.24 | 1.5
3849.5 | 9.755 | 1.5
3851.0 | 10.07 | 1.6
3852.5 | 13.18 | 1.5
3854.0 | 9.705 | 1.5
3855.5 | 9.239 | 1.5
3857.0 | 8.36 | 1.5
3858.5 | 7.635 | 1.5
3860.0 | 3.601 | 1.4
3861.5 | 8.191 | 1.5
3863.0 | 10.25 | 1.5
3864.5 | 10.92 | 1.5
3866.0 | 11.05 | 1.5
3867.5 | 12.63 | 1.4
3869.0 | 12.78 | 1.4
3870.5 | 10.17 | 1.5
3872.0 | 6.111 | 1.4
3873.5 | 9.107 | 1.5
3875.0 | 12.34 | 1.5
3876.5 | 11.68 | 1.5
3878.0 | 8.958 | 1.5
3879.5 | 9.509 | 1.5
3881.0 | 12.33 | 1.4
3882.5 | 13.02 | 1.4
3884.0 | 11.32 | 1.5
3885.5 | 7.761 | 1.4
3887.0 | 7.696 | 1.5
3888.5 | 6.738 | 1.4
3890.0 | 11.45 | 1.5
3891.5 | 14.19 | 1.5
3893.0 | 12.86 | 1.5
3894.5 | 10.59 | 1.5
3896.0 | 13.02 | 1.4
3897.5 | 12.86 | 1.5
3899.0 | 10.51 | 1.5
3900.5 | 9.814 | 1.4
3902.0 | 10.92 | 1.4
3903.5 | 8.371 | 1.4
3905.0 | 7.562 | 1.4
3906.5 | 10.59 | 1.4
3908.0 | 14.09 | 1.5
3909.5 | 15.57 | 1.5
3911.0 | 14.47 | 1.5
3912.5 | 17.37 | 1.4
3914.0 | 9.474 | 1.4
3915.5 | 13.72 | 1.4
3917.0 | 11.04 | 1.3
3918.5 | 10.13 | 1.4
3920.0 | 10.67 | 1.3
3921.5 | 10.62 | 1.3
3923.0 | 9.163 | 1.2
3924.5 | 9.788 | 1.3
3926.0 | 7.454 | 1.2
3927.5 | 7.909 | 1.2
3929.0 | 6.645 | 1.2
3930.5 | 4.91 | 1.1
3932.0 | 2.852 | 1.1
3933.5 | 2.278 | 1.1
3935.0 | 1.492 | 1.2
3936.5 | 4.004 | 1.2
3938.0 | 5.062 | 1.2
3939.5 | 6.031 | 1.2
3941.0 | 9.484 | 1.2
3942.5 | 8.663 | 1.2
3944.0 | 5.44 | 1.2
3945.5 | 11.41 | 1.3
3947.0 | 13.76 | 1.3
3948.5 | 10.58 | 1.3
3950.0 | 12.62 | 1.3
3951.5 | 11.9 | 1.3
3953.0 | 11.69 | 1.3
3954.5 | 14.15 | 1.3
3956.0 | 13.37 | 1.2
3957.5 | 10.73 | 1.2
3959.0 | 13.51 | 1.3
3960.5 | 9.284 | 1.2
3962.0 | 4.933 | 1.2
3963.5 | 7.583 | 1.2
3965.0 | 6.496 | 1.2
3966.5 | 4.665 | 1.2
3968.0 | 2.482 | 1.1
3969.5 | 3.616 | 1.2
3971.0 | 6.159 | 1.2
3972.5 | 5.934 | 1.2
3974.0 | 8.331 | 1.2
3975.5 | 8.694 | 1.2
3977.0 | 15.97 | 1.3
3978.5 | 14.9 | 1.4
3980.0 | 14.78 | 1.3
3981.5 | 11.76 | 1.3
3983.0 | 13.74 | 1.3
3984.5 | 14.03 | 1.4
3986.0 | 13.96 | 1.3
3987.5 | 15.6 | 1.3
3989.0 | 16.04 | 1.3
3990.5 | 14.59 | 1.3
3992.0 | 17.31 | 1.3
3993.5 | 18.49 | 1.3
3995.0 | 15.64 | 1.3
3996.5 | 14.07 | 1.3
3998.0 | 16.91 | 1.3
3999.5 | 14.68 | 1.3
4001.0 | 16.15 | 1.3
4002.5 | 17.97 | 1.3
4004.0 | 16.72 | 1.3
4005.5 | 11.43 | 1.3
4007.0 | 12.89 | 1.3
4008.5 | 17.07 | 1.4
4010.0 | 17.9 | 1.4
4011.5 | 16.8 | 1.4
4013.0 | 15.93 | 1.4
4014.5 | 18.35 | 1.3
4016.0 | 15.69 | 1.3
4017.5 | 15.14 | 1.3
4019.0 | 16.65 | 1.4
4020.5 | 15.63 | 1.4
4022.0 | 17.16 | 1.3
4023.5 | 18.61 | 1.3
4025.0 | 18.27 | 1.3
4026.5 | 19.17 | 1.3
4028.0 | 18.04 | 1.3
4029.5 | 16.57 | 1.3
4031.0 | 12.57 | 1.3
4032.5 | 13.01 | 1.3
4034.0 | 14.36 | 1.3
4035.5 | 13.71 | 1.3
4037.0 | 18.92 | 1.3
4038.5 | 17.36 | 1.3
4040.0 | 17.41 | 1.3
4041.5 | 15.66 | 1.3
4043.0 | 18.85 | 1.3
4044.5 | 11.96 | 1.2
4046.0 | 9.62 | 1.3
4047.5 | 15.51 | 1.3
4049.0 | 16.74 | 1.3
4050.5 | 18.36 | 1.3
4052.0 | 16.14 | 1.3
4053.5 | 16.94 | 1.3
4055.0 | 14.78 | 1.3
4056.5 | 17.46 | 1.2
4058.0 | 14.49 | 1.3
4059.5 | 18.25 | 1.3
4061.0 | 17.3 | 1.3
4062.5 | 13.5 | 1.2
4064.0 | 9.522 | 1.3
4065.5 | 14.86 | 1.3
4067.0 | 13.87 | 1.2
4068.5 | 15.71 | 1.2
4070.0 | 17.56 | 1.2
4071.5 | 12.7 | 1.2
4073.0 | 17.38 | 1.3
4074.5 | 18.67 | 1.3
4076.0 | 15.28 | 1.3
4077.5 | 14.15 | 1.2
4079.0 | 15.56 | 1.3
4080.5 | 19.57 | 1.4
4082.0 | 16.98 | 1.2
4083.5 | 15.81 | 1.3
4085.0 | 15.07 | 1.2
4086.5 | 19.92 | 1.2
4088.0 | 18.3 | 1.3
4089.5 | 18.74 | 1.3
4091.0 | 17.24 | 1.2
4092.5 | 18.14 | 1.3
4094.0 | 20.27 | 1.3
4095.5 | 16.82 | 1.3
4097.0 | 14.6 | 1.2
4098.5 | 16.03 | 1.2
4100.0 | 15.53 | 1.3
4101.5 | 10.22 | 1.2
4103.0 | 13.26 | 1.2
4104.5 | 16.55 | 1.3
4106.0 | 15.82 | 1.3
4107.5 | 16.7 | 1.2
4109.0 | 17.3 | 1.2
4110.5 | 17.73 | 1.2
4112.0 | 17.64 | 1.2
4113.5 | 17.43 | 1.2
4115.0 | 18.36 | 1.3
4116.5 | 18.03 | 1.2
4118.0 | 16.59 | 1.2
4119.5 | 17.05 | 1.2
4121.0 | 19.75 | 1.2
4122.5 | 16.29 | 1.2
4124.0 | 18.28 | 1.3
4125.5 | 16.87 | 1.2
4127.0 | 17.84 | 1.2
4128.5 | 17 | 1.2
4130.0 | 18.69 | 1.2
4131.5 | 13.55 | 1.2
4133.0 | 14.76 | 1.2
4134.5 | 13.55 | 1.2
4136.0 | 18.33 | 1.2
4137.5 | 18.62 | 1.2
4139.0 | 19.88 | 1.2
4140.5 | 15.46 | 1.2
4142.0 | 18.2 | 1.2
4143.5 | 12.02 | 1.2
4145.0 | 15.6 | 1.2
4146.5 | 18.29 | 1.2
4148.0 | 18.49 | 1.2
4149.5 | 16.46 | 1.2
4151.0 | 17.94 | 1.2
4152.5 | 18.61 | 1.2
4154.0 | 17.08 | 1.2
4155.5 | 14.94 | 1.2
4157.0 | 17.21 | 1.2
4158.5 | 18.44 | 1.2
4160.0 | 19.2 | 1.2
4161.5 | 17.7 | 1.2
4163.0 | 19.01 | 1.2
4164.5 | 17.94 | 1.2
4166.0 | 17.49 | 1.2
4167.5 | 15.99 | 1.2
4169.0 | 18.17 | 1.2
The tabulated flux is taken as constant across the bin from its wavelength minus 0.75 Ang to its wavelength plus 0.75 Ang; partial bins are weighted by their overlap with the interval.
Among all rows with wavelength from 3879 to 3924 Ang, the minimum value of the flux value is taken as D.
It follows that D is 6.738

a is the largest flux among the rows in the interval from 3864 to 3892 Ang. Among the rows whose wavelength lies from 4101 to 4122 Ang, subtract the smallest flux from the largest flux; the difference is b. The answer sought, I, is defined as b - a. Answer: -4.7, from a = 14.19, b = 9.5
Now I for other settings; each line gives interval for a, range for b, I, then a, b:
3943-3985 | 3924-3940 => -7.7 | 15.97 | 8.3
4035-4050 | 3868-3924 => -7.7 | 18.92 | 11.3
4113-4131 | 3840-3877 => -10.2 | 19.75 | 9.6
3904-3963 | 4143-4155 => -10.8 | 17.37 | 6.6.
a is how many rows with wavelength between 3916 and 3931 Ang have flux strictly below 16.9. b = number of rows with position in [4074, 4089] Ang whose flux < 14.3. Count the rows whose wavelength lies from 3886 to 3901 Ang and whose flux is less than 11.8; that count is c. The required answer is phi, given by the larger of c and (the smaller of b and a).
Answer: 6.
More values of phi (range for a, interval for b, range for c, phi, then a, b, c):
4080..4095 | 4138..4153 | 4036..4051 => 1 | 2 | 1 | 1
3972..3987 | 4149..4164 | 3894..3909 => 7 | 10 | 0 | 7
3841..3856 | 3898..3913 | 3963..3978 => 9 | 10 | 7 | 9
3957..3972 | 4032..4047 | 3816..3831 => 9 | 10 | 4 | 9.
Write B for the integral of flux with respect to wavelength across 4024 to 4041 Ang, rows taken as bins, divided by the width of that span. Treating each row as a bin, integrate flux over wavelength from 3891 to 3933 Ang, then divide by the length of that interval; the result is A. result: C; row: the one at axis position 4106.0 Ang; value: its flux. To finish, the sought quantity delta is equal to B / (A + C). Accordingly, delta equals 0.62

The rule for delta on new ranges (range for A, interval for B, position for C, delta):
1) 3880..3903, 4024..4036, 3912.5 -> 0.56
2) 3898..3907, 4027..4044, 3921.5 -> 0.79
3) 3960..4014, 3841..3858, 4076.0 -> 0.36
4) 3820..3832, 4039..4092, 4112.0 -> 0.64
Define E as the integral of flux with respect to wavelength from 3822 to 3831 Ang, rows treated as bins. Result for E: 67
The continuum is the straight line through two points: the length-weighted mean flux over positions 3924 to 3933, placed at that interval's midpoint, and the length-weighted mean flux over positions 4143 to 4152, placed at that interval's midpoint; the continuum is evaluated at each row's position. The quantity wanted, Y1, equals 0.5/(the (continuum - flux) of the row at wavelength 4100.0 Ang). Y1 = -0.45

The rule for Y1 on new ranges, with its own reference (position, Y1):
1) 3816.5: -0.06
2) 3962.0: 0.17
